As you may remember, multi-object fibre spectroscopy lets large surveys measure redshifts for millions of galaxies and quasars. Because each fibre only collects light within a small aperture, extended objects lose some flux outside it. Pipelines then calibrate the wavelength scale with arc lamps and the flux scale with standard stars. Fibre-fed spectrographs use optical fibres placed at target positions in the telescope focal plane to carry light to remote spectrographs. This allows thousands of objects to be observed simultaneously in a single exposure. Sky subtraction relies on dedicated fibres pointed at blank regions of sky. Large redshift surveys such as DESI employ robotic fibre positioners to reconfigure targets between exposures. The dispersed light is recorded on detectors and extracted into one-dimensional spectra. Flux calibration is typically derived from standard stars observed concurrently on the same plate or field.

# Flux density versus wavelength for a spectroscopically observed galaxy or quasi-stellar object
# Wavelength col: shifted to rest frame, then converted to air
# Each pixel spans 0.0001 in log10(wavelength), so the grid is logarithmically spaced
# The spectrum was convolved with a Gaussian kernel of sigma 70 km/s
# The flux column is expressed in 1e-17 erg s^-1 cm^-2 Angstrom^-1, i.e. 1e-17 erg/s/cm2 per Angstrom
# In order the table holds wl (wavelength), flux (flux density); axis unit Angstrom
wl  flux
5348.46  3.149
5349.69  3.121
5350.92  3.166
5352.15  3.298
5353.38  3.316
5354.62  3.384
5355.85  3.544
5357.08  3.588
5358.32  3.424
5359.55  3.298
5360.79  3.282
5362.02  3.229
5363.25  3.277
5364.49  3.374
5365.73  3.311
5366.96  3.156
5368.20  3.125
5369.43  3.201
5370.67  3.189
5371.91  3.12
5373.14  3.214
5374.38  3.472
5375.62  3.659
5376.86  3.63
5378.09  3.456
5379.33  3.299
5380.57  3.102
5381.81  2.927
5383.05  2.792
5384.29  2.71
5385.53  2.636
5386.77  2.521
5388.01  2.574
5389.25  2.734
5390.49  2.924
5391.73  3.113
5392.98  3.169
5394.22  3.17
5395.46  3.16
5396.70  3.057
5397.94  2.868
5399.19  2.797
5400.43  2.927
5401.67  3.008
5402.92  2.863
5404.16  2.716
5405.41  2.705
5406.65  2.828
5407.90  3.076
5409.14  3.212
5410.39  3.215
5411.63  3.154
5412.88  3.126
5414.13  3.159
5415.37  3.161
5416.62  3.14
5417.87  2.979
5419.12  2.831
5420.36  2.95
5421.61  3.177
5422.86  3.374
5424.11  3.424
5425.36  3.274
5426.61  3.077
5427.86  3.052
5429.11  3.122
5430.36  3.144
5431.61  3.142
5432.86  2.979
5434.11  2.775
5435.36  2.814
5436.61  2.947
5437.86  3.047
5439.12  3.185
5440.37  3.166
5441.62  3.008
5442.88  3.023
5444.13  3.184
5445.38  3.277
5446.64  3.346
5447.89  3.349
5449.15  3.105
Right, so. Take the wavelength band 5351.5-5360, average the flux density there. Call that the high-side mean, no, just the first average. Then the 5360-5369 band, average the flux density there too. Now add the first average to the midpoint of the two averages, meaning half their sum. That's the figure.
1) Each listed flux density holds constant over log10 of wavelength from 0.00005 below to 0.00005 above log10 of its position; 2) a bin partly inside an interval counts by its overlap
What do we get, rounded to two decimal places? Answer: 6.74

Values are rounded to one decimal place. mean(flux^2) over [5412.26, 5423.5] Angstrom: 9.6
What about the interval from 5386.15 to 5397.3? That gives 8.7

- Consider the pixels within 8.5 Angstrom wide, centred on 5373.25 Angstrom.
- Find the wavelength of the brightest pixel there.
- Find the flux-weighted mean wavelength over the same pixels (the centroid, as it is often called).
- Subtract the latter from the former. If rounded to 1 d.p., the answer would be 2.3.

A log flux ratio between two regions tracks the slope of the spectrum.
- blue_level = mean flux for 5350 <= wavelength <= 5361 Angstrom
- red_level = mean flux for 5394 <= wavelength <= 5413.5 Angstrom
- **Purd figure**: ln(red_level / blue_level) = -0.12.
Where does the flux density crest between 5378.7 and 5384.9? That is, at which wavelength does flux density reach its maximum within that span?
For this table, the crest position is 5379.33 Angstrom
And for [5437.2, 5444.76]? 5439.12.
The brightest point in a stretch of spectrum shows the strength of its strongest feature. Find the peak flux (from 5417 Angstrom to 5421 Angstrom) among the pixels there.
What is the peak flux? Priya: 2.979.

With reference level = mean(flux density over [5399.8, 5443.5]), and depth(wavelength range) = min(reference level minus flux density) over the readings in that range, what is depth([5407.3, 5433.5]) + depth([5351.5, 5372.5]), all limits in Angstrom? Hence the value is -0.91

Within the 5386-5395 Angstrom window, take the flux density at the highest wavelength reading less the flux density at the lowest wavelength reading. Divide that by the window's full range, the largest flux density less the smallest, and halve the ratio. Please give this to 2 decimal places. 0.50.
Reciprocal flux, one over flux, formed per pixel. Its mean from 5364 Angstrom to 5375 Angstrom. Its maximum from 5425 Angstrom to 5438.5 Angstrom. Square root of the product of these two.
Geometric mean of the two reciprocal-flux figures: 0.334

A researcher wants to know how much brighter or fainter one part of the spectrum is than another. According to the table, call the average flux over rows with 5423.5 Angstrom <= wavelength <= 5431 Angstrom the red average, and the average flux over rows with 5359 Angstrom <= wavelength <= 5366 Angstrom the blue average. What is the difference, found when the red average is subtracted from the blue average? 0.1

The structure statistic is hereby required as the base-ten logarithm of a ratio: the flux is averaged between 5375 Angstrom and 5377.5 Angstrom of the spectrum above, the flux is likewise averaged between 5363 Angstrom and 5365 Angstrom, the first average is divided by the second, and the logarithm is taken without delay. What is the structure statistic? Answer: 0.04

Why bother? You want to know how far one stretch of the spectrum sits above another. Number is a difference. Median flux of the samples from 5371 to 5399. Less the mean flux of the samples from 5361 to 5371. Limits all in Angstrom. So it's -0.13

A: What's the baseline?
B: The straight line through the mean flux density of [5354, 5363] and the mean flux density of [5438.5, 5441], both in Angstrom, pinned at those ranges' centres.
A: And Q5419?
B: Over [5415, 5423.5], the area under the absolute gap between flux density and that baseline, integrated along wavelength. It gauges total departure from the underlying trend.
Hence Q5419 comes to 1.6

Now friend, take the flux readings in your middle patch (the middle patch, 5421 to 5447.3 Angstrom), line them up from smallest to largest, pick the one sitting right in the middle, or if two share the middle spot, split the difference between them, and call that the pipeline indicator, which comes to 3.14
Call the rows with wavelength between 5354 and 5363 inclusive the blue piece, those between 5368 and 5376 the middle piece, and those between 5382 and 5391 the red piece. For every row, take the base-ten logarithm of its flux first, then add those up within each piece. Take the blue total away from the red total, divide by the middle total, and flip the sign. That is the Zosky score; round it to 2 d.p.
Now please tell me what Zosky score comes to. 0.19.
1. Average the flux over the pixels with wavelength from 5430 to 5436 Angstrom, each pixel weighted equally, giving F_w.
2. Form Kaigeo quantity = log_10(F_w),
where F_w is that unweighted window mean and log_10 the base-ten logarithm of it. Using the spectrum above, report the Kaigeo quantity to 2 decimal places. 0.47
